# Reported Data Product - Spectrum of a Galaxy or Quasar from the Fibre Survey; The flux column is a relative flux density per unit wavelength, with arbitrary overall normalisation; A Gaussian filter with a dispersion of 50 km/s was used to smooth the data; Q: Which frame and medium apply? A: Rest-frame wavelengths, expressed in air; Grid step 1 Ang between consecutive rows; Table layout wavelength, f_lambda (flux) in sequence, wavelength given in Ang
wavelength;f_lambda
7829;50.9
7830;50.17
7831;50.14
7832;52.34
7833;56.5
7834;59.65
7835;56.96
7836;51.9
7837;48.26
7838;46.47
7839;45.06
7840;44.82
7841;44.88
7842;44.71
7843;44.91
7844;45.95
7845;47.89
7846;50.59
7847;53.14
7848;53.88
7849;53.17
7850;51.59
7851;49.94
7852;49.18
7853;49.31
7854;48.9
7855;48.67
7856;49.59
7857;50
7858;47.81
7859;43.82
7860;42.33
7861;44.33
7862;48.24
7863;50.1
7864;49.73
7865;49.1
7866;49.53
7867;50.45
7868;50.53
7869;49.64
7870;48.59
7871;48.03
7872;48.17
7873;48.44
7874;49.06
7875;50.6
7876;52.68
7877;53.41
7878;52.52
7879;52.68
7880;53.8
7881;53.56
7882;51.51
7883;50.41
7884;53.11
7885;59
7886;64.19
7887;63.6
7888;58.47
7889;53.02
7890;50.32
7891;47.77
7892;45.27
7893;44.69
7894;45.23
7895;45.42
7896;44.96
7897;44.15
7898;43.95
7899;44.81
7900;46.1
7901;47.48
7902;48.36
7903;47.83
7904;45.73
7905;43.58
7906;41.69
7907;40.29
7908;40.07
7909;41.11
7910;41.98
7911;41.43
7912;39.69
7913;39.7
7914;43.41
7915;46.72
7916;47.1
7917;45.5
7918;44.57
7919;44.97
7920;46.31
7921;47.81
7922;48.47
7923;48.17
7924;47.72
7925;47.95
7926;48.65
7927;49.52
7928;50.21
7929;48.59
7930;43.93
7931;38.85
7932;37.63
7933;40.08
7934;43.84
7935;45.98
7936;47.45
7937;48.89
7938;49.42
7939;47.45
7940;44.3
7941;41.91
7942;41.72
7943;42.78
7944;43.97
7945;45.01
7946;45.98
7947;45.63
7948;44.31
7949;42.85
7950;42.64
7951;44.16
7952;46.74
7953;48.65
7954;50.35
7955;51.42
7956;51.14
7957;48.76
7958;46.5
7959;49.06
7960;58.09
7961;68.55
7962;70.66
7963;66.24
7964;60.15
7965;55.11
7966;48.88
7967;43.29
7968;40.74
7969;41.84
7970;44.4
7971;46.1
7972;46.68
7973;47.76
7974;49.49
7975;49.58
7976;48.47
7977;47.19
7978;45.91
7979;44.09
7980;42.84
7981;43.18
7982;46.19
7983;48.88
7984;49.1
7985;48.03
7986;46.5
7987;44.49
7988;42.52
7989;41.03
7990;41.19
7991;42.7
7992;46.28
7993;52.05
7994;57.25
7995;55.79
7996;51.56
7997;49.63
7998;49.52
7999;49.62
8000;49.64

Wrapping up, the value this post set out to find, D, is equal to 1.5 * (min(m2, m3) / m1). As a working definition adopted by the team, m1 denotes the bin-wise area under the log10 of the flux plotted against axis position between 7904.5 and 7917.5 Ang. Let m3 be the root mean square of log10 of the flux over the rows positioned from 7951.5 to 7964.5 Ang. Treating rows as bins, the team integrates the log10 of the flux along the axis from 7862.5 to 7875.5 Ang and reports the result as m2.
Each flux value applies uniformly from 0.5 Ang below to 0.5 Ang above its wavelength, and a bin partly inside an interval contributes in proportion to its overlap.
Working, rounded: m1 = 21.2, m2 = 22.0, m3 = 1.74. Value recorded 0.123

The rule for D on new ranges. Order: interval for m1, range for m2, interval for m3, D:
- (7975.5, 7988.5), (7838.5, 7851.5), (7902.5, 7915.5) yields 0.113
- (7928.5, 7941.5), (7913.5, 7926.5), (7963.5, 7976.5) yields 0.118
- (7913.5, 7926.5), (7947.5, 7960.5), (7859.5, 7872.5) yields 0.116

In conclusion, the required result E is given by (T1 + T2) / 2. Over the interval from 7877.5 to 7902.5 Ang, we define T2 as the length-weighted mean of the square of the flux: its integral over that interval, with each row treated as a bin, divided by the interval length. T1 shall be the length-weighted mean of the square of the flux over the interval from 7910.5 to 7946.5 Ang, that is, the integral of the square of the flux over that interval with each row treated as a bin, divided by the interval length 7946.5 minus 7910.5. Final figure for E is 2321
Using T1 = 2050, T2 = 2591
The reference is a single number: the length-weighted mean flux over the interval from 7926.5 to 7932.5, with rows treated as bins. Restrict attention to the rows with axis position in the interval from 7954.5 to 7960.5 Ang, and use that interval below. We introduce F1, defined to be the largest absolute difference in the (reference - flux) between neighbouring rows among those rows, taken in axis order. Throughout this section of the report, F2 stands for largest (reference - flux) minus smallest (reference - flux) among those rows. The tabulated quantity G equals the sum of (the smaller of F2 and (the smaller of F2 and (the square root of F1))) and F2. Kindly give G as 14.6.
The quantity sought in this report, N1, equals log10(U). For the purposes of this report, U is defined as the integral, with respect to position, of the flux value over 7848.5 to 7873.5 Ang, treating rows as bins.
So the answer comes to 3.086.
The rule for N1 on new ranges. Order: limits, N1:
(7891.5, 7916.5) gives 3.042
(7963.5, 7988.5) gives 3.069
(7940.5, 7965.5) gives 3.098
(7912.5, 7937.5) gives 3.058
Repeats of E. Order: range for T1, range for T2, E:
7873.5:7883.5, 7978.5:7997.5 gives 2470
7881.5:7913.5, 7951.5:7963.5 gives 2673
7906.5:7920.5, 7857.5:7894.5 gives 2224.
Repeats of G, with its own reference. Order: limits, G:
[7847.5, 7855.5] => 6.5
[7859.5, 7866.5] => 9.7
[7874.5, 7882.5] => 4.6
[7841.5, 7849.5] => 10.8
